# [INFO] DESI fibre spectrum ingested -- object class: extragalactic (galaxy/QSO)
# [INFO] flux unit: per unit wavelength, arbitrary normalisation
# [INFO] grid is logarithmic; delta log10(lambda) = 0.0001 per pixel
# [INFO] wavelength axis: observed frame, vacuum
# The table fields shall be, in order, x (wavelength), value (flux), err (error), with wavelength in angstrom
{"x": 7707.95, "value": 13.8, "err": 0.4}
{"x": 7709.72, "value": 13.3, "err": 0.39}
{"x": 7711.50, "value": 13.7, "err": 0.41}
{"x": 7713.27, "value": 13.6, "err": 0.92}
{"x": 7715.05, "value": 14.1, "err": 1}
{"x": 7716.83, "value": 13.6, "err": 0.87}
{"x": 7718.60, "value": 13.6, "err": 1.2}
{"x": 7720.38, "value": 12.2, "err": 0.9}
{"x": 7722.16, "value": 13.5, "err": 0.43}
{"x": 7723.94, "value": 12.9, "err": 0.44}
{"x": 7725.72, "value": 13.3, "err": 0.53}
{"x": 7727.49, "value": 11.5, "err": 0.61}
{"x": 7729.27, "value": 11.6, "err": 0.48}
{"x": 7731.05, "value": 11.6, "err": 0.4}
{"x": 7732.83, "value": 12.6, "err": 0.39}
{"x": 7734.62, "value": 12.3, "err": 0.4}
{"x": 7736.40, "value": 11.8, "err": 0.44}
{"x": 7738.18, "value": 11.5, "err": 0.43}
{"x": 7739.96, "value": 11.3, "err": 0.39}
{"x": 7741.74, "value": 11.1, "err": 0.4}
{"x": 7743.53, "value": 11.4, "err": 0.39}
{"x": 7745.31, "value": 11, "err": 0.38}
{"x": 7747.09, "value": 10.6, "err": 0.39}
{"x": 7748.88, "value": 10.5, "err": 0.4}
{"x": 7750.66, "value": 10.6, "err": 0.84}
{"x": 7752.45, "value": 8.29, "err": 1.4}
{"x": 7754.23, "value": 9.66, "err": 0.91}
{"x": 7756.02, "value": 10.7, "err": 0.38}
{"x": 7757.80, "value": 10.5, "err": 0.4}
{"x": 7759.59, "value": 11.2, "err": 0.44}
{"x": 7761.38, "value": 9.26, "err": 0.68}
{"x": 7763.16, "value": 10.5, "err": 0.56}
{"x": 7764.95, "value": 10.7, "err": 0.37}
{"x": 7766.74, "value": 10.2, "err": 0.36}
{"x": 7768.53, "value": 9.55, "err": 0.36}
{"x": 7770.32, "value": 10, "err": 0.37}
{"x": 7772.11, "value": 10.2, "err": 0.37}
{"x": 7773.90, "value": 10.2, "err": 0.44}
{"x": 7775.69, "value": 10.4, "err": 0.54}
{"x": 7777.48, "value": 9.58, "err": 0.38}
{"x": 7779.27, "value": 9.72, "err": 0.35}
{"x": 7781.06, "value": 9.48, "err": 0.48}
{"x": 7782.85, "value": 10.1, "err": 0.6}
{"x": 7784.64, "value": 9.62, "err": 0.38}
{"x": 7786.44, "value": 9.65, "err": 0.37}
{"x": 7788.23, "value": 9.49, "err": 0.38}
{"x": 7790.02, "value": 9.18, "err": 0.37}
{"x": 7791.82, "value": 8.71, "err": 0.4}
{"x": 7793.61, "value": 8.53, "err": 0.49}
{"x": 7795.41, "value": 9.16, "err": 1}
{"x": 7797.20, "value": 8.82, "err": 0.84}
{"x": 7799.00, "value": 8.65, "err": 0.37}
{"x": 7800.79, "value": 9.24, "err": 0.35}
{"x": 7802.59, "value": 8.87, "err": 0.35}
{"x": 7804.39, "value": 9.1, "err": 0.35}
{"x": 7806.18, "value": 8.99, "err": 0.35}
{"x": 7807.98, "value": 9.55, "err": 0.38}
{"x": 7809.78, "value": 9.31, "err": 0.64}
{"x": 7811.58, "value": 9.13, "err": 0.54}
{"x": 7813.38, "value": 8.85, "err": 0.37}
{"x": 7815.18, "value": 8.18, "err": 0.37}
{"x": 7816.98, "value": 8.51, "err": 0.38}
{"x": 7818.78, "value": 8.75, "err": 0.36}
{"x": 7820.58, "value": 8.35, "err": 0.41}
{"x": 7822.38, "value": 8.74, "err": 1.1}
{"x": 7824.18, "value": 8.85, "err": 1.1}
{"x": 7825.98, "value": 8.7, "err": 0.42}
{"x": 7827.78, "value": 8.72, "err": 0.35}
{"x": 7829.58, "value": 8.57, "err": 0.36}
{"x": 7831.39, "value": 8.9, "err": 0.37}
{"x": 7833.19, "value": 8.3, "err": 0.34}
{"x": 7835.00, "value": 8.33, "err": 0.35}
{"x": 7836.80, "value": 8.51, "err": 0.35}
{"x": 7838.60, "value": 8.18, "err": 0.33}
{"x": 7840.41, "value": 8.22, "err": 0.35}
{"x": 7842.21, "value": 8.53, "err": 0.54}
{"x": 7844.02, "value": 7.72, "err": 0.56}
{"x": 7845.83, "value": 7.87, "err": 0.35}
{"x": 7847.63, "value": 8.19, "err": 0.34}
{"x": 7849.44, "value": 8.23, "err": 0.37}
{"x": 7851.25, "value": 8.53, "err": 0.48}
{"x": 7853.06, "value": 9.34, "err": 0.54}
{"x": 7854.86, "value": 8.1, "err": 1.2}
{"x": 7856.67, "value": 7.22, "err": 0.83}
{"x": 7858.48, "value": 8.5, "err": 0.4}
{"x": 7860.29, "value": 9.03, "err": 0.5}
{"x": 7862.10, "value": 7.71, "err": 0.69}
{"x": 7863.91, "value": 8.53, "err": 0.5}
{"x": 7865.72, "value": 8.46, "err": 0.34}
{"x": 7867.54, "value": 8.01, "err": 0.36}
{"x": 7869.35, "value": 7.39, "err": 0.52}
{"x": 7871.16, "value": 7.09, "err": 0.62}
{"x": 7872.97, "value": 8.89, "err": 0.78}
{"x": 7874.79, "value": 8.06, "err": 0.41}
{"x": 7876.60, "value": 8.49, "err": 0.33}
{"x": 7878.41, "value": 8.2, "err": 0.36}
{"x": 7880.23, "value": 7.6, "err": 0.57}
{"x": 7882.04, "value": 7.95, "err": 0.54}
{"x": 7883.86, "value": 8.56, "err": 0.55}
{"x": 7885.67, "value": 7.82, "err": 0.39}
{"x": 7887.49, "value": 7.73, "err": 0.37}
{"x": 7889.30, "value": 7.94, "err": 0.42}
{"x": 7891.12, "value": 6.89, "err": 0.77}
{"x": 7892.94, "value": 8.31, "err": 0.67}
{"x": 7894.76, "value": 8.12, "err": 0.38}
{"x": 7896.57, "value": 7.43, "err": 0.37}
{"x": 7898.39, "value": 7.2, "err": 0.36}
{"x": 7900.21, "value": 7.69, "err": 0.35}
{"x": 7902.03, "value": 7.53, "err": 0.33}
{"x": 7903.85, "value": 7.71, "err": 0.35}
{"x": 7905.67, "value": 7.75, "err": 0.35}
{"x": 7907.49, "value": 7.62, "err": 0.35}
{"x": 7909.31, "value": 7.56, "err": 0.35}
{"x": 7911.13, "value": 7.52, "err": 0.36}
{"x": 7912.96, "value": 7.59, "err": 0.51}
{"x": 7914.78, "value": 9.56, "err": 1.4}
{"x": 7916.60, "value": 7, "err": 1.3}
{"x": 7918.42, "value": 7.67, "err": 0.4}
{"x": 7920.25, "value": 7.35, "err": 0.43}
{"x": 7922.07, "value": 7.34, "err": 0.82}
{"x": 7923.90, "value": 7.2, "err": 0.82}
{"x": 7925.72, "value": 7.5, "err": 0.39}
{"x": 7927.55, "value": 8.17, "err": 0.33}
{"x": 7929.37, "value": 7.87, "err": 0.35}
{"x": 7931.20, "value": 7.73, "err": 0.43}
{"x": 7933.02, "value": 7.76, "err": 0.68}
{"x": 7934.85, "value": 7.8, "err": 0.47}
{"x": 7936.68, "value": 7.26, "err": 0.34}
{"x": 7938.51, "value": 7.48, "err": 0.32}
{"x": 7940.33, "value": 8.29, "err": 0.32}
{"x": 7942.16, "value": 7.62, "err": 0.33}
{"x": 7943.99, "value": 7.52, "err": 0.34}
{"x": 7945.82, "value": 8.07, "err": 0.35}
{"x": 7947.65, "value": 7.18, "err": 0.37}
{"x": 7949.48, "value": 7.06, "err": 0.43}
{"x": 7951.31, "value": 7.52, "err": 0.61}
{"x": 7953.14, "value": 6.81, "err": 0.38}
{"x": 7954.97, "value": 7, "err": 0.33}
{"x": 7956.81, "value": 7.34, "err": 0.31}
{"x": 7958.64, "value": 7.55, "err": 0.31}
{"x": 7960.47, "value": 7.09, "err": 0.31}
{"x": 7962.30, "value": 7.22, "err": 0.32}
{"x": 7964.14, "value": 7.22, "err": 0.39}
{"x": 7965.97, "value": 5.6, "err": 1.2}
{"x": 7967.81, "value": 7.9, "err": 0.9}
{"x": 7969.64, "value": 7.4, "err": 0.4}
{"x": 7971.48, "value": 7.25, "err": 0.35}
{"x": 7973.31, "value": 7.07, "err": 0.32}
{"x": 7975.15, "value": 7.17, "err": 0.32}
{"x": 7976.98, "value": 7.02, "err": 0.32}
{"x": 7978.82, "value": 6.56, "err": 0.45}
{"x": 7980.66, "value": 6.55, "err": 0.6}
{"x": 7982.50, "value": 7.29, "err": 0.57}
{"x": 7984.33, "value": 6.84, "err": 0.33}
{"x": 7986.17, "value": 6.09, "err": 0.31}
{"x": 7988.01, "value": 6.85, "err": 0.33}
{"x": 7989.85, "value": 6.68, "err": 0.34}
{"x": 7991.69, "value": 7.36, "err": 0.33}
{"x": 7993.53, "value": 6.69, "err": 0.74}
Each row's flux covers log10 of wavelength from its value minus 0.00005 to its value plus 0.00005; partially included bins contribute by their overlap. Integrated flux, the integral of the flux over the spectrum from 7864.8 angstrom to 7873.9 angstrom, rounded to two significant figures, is 72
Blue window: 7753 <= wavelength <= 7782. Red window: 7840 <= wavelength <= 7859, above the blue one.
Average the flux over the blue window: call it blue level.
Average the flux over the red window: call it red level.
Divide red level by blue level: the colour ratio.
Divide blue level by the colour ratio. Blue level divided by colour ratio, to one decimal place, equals 12.4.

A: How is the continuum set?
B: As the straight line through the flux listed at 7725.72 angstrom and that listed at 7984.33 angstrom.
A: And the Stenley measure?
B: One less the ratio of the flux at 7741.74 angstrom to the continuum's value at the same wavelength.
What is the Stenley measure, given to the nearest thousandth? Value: 0.140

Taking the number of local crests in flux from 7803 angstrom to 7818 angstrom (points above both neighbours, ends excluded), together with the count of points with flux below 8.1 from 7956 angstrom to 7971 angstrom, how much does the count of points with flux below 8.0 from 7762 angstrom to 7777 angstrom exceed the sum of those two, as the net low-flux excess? -9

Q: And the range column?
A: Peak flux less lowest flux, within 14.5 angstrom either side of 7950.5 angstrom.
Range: 1.5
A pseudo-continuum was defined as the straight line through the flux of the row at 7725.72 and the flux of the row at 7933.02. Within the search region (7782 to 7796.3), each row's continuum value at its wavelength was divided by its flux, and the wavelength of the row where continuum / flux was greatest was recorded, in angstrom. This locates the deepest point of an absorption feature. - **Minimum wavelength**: 7793.61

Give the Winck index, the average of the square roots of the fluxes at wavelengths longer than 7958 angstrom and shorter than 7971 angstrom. 2.67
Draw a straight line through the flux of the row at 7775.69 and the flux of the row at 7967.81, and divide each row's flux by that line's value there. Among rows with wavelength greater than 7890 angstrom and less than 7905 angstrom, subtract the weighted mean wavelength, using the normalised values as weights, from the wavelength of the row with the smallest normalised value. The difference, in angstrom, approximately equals -6.4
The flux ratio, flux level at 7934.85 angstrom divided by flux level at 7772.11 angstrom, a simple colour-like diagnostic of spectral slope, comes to 0.765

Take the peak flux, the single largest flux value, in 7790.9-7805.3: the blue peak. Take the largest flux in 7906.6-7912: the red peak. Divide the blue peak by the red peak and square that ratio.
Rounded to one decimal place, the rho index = 1.5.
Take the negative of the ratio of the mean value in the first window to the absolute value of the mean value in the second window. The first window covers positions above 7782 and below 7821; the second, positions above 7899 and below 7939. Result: -1.18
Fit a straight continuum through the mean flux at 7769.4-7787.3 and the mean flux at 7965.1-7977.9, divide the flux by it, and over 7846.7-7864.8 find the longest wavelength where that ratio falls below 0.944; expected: 7862.10 angstrom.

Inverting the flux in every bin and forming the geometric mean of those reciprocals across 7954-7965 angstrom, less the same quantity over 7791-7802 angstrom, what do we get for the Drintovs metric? 0.025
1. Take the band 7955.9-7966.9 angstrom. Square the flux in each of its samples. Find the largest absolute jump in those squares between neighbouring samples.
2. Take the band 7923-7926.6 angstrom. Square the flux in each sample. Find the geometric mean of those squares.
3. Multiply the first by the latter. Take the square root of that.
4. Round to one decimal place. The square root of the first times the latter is 33.5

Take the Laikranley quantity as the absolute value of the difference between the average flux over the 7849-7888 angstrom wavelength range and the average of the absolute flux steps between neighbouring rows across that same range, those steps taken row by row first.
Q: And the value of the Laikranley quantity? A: 7.5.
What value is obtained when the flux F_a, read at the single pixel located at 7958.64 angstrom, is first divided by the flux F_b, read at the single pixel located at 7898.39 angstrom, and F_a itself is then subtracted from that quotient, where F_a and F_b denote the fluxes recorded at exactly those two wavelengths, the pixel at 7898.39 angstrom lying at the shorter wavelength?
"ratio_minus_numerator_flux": -6.50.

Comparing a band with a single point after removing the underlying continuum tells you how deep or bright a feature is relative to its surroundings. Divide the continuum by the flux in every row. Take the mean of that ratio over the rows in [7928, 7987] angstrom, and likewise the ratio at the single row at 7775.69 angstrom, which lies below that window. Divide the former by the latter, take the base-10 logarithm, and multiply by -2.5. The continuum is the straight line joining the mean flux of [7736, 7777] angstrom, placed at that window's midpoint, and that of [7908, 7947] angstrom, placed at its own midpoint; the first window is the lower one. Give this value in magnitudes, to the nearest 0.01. -0.02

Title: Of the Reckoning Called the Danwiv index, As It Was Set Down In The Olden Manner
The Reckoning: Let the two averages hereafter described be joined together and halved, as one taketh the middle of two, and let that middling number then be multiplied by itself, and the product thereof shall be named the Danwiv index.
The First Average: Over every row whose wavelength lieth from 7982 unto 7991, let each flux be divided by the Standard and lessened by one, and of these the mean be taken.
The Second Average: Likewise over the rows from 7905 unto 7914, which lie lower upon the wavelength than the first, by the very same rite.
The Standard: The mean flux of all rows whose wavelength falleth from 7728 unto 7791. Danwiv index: 0.10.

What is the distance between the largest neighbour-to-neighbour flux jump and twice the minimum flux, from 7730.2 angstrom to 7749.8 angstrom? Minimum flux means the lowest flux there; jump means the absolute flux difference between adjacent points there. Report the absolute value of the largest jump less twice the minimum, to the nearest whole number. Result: 20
